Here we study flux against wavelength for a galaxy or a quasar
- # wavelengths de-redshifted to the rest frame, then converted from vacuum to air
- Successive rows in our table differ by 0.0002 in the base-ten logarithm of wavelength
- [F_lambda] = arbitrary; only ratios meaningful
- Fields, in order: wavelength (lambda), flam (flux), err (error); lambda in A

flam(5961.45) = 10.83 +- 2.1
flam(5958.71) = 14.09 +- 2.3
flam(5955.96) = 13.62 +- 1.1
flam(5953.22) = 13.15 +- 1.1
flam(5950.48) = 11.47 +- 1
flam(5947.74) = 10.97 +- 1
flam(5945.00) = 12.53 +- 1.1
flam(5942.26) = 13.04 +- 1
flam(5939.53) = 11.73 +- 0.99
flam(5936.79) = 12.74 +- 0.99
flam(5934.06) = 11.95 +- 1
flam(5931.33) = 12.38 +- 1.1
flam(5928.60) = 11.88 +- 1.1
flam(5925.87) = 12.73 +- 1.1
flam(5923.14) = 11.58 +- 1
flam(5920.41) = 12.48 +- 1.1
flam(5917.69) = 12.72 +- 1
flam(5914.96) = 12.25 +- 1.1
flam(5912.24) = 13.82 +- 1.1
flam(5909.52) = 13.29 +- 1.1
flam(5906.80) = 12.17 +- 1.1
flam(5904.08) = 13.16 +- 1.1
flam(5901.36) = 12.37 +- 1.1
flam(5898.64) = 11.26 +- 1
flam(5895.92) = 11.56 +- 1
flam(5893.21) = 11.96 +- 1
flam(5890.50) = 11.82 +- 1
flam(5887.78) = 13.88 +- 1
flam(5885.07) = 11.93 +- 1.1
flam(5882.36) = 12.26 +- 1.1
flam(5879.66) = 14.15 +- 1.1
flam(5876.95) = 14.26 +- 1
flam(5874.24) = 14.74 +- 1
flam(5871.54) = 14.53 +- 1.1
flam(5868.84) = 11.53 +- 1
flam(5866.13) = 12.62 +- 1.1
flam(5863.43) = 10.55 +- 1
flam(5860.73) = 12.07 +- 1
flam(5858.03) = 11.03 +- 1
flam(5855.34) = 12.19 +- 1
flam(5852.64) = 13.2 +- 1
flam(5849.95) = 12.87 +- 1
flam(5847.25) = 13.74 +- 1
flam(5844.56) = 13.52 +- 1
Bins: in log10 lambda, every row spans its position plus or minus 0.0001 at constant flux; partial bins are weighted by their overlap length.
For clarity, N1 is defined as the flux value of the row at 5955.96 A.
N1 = 13.62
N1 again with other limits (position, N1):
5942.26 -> 13.04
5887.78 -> 13.88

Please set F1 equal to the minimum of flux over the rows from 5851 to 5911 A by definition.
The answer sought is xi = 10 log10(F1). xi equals 10.2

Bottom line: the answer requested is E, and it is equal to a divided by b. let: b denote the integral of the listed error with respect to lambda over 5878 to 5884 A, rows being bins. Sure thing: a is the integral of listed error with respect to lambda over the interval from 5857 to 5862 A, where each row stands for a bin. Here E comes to 0.76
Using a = 5.0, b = 6.6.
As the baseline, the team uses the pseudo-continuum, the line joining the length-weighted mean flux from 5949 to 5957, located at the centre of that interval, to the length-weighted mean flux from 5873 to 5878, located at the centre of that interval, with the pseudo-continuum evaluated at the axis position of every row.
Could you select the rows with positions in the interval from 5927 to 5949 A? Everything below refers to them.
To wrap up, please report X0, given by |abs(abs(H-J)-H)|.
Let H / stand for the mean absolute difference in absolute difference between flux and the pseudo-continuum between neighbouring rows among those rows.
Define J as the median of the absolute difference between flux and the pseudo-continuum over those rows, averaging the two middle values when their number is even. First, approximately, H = 0.81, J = 1.0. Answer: 0.6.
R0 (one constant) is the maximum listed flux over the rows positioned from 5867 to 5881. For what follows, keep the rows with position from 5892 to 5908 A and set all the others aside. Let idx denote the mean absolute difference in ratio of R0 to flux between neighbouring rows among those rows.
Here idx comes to 0.071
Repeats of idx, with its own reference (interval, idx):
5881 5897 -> 0.090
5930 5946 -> 0.078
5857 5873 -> 0.179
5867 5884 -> 0.096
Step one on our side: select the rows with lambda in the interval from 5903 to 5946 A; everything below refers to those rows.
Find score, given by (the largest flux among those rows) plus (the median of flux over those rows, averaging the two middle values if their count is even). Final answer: 26.3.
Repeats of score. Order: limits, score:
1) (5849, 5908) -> 27.0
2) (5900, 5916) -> 26.6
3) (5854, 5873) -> 26.6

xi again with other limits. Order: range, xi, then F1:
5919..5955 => 10.4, 10.97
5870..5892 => 10.7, 11.82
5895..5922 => 10.5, 11.26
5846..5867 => 10.2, 10.55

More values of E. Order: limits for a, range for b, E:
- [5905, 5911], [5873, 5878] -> 1.32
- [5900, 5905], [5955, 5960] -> 0.63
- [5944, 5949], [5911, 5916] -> 0.95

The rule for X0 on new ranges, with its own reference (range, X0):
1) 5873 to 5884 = 0.2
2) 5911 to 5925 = 0.4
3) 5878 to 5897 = 0.1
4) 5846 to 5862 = 0.8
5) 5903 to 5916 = 0.7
